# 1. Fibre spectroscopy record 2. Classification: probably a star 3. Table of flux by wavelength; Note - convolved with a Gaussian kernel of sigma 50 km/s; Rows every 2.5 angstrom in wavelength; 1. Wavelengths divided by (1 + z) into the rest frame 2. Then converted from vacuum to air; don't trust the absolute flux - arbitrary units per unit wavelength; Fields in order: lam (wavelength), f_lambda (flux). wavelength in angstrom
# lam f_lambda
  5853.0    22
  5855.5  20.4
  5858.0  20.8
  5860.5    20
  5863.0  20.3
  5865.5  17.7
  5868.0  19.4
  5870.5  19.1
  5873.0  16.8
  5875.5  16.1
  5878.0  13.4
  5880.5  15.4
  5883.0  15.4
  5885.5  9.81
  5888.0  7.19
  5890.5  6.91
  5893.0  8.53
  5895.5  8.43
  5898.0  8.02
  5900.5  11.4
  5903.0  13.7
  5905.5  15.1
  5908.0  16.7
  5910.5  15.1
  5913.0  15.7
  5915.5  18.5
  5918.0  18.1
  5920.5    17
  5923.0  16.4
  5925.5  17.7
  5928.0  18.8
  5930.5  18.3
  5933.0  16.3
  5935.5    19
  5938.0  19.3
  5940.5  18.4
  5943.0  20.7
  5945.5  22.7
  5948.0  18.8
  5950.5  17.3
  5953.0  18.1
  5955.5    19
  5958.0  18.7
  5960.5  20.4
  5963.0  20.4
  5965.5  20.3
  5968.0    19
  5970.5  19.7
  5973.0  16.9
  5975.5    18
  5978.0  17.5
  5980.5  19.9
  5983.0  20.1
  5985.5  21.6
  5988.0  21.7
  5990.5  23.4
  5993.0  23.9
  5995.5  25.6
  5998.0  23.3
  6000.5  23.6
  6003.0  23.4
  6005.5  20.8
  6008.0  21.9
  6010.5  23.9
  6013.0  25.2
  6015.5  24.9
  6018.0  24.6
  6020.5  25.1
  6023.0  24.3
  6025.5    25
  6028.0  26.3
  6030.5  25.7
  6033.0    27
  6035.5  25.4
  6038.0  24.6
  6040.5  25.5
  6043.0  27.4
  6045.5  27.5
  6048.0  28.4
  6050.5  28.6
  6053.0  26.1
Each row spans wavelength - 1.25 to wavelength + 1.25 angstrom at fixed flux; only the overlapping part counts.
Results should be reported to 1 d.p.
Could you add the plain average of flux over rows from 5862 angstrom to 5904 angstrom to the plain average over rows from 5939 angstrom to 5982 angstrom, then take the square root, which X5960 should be 5.7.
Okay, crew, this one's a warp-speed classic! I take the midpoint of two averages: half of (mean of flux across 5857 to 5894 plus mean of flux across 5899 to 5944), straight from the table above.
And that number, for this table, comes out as 16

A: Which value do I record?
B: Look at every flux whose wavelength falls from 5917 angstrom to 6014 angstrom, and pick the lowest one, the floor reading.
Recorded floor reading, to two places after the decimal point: 16.30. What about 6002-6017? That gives 20.80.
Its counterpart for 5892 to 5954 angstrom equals 8.02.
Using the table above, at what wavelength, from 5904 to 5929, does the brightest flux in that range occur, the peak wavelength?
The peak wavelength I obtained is 5928.0 angstrom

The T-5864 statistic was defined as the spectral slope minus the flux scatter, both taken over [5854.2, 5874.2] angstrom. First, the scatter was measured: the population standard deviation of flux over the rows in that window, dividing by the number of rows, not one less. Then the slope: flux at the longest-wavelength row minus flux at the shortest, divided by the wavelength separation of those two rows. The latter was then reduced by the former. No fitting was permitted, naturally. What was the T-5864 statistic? -1.52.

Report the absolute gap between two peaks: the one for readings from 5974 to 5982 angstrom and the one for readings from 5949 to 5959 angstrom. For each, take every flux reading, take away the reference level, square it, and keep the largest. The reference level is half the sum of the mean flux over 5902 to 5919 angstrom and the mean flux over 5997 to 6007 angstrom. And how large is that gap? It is 1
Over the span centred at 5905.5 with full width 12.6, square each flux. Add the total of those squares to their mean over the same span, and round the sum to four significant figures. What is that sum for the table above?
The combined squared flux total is 1263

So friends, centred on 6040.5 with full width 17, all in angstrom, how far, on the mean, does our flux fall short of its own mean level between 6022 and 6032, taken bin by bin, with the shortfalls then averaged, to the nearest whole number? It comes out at -1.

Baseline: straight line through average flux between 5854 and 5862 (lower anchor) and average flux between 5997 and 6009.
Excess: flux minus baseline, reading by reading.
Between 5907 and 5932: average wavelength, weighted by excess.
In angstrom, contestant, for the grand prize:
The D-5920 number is 5918.1 angstrom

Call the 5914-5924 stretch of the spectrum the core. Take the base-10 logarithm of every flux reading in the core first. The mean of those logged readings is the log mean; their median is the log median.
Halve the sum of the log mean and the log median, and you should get 1.24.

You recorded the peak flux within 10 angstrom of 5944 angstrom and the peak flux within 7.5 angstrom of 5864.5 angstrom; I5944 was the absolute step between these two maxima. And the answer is 1.9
